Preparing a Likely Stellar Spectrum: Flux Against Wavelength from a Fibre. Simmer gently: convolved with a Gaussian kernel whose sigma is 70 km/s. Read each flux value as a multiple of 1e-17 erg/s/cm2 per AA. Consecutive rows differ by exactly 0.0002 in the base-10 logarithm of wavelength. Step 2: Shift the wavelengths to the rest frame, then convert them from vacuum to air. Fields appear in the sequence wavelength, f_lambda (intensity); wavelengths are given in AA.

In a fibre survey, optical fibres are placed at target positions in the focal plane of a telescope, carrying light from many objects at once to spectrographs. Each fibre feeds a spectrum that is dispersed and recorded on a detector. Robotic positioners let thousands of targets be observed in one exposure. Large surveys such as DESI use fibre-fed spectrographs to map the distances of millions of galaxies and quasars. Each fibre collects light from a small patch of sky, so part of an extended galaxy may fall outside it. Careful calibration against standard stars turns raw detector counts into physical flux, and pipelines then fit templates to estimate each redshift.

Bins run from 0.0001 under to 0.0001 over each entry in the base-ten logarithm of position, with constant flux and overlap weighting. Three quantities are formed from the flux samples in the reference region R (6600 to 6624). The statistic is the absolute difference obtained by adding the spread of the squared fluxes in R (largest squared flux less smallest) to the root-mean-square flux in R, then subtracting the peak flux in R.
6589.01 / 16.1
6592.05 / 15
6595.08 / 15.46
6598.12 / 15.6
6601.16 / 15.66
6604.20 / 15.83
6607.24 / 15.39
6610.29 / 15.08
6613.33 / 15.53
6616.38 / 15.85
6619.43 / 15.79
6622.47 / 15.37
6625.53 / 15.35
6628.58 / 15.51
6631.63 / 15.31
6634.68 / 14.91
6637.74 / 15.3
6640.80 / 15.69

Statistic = 23.5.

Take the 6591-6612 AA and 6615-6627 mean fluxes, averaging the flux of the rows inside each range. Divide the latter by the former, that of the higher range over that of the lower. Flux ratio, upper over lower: 1.01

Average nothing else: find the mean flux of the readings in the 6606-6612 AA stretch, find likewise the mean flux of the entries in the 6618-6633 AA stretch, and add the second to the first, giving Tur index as 30.7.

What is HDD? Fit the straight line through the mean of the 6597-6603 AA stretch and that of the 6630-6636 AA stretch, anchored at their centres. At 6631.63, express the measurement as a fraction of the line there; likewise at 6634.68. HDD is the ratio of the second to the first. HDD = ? 0.98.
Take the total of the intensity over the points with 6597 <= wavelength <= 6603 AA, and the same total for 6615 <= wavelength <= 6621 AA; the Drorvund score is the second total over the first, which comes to 1.01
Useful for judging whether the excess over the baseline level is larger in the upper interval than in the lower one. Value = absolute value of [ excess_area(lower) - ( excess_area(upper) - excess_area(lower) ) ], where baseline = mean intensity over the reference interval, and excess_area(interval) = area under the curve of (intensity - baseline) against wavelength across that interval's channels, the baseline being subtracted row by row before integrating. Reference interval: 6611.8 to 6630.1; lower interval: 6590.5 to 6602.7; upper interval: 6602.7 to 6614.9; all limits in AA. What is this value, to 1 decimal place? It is 2.0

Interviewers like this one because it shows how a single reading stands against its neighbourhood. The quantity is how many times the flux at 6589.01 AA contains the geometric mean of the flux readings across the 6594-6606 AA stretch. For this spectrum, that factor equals 1.03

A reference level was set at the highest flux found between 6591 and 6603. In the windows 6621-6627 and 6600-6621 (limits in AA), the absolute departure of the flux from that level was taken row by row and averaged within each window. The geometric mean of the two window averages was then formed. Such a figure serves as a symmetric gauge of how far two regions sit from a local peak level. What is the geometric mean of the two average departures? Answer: 0.25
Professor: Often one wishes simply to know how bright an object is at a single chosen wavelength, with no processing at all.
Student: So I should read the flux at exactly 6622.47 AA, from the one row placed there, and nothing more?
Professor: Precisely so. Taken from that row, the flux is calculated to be 15.37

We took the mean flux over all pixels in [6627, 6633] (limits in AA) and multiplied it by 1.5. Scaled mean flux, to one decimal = 23.1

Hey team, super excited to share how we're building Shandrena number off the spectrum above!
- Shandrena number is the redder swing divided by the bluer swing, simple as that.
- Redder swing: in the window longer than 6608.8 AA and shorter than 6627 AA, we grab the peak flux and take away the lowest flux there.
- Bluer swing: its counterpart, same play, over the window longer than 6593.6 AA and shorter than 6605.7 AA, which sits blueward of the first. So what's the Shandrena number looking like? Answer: 2.1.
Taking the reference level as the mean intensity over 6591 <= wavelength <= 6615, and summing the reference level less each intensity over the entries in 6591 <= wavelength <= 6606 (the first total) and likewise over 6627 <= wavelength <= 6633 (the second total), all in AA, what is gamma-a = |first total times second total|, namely 0.02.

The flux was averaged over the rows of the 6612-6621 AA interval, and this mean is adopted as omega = 15.7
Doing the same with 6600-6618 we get 15.6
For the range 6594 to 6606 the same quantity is 15.6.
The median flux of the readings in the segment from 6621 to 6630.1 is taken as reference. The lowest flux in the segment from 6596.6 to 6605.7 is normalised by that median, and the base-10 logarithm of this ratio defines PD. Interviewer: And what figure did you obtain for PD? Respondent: 0.006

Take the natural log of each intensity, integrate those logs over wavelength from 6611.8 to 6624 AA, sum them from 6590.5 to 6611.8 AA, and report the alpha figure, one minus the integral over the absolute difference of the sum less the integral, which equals -1.3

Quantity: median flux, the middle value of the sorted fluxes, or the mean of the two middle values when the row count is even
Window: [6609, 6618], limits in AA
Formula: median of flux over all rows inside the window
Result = 15.53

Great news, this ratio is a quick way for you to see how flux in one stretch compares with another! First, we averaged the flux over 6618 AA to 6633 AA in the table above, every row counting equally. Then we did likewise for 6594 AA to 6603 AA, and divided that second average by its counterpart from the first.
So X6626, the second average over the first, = 1.01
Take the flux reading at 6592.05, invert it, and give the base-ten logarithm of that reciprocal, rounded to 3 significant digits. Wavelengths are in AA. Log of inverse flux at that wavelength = -1.18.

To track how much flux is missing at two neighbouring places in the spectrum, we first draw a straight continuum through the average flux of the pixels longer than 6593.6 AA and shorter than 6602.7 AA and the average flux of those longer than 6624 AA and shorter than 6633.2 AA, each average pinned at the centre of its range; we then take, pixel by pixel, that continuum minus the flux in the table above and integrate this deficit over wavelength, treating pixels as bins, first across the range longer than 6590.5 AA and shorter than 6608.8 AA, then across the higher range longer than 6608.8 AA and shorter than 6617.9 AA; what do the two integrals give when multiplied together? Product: -0.1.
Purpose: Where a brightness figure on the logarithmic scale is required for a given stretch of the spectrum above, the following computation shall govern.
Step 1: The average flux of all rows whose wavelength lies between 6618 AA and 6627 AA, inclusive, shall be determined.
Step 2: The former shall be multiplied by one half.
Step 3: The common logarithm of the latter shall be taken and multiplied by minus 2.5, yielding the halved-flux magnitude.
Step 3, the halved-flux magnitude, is -2.22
